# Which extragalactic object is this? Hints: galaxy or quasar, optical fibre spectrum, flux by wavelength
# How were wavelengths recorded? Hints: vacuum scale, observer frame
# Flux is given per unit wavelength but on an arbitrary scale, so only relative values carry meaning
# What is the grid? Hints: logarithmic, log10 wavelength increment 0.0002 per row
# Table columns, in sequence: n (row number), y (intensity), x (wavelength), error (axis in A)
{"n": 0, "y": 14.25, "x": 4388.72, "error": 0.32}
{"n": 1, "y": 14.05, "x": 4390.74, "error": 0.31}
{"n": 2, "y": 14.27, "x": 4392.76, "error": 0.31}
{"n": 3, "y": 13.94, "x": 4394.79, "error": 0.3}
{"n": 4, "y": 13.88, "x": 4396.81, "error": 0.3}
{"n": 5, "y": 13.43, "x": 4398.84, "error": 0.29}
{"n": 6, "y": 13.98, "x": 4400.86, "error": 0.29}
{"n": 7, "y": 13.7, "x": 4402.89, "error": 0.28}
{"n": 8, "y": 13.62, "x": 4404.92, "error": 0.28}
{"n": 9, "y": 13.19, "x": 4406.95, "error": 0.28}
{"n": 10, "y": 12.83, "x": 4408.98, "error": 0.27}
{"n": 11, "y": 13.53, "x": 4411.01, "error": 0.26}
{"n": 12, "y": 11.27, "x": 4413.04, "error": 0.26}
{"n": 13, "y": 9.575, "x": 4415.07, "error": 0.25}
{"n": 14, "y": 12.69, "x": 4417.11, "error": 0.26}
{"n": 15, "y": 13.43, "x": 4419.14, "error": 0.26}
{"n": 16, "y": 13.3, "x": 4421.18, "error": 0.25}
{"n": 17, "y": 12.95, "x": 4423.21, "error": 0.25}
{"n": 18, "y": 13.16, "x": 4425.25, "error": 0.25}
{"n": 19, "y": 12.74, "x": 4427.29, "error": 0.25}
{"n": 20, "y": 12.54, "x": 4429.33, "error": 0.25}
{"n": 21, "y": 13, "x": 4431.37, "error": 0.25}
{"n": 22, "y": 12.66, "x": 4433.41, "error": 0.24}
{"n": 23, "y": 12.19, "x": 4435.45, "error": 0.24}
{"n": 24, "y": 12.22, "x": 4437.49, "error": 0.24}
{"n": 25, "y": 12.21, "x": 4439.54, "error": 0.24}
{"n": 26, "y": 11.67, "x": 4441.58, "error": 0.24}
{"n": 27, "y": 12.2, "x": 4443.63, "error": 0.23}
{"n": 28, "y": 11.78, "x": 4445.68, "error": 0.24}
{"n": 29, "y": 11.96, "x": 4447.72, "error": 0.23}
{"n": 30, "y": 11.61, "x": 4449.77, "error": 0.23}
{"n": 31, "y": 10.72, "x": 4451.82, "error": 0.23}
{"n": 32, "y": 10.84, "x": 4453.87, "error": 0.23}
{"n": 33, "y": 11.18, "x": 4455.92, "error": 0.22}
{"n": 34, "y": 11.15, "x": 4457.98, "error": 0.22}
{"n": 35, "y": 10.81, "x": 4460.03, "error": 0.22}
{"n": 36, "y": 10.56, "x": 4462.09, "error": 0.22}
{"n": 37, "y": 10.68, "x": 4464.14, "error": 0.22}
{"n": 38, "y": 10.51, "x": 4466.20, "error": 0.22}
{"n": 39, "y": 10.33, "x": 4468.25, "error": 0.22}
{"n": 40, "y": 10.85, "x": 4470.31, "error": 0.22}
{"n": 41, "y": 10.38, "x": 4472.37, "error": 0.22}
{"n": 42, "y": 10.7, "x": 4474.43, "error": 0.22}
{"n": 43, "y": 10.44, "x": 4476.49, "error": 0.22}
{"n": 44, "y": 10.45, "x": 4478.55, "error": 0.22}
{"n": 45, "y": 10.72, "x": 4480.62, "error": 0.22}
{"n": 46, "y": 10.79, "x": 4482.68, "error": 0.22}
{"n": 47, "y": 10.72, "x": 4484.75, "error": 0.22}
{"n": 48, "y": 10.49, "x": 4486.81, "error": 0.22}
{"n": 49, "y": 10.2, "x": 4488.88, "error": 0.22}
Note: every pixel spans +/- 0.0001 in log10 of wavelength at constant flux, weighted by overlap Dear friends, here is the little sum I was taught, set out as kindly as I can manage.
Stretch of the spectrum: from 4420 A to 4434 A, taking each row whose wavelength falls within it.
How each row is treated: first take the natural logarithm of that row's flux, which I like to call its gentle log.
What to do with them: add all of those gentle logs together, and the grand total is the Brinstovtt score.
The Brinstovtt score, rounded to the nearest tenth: 17.9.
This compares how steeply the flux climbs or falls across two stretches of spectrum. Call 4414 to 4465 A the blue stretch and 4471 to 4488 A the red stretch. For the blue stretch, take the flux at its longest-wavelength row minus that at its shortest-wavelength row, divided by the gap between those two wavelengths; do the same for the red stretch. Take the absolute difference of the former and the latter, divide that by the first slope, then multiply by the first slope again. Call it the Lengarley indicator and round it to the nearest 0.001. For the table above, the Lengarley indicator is 0.015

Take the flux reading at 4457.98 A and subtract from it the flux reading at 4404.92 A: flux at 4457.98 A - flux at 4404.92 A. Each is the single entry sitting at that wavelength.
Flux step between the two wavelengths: -2.5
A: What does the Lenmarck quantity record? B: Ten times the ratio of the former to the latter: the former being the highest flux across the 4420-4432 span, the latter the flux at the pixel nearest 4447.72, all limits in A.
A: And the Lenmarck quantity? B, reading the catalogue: 11.1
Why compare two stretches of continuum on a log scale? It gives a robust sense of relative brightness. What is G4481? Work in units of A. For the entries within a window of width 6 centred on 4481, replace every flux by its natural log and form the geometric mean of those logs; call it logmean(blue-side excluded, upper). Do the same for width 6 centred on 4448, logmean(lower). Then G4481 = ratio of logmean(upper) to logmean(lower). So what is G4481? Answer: 0.959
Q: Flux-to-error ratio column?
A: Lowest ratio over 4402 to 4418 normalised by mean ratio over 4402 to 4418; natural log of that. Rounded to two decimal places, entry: -0.20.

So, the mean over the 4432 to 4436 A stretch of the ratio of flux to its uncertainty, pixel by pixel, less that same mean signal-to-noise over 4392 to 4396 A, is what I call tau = 6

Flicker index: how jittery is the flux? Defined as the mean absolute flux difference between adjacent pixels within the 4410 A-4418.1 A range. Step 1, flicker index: 2.4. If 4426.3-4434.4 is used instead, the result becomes 0.3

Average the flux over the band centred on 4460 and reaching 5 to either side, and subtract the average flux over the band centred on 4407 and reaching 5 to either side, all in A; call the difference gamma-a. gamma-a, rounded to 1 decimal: -2.5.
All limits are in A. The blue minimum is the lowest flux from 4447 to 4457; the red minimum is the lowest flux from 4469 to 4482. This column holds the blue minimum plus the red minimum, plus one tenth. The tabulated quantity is 21.2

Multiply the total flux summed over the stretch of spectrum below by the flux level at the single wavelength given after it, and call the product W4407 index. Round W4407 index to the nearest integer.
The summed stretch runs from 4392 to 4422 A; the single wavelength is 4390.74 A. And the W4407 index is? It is 2763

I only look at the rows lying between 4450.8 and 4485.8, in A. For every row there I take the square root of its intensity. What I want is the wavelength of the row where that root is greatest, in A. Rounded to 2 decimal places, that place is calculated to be 4455.92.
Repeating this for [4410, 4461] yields 4411.01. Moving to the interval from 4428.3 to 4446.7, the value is 4431.37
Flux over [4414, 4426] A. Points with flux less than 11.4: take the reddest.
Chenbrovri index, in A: 4415.07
